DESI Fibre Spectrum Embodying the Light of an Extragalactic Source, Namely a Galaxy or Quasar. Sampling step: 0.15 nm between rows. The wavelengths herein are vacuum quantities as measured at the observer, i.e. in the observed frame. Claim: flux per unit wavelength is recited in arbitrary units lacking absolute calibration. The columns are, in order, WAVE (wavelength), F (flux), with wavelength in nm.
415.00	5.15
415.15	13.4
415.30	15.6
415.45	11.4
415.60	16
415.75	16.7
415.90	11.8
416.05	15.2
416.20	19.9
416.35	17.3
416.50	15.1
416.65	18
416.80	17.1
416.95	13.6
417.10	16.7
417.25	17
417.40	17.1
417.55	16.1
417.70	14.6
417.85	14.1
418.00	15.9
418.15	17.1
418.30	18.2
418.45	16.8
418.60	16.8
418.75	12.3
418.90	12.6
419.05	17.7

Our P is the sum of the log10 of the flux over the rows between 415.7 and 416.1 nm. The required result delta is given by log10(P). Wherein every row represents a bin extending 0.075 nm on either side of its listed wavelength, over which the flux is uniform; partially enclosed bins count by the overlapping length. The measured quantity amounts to 0.541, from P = 3.48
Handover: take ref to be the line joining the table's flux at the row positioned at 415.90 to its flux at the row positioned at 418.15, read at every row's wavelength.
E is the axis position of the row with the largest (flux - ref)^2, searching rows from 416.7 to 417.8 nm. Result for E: 416.80 nm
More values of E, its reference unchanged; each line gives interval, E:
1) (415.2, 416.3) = 416.20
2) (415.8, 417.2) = 416.20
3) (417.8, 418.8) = 418.75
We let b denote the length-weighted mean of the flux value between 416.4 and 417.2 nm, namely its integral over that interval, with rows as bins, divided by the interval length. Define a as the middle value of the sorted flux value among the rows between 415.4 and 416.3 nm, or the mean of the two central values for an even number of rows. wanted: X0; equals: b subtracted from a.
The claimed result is -0.6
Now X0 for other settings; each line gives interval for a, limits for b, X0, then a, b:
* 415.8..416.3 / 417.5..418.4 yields -0.8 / 15.2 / 16.0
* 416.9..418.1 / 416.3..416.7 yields -0.7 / 16.0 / 16.7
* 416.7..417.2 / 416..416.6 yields -0.3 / 16.7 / 17.0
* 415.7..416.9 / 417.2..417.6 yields 0.1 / 16.9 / 16.8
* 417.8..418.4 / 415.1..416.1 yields 2.2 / 16.5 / 14.3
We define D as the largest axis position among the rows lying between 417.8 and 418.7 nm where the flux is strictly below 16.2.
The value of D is 418.00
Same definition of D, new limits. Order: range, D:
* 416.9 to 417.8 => 417.70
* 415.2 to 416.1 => 416.05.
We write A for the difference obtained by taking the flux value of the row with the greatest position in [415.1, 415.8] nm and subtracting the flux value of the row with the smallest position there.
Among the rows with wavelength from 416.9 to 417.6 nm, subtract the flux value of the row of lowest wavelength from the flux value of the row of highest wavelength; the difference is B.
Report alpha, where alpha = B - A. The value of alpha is -1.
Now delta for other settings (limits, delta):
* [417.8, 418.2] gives 0.554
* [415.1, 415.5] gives 0.529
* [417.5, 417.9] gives 0.547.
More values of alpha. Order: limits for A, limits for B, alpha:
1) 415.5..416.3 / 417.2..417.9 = -7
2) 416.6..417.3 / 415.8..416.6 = 4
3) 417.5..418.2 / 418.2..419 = -7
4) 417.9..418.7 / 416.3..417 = -5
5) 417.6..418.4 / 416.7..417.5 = -4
